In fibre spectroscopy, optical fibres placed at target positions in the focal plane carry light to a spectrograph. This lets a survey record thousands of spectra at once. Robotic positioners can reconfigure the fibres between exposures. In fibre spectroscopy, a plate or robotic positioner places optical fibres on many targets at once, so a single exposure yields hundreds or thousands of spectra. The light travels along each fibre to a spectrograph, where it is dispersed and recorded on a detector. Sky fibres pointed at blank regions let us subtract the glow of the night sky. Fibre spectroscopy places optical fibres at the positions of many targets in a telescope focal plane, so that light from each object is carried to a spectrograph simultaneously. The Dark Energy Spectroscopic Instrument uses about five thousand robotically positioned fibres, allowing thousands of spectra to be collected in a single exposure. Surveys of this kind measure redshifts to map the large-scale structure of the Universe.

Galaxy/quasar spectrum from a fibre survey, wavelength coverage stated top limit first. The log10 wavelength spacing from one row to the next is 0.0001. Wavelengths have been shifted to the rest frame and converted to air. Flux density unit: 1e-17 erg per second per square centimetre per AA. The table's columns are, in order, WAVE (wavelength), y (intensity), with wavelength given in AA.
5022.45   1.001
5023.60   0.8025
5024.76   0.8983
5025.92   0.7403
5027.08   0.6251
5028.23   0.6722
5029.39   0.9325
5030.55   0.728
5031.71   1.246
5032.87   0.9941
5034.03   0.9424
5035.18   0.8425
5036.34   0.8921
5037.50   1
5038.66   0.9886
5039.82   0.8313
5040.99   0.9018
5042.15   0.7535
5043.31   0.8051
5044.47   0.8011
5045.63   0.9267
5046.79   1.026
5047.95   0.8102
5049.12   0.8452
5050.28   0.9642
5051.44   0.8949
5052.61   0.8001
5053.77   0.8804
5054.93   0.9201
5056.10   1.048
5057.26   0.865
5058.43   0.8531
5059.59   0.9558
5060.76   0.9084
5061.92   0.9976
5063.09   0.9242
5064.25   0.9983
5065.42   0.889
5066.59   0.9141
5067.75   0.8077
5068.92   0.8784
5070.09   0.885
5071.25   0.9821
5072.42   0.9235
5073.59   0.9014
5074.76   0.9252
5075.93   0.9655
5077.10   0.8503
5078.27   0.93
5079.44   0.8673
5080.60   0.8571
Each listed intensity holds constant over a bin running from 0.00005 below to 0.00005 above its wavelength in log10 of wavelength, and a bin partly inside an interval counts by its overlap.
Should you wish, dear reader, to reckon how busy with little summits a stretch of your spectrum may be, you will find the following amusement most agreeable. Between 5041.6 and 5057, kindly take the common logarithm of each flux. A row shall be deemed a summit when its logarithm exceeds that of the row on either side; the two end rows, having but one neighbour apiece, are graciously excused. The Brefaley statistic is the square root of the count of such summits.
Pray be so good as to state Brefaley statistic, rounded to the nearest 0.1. 1.7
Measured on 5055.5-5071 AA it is 2.0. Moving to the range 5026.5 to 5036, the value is 1.4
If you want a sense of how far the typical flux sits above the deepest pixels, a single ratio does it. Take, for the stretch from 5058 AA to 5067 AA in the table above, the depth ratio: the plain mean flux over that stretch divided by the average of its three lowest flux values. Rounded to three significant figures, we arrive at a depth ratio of 1.05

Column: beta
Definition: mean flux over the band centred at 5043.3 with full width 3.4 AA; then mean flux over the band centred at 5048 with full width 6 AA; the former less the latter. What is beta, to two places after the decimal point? -0.13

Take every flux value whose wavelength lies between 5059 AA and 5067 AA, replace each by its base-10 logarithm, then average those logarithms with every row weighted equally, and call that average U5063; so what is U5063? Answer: -0.027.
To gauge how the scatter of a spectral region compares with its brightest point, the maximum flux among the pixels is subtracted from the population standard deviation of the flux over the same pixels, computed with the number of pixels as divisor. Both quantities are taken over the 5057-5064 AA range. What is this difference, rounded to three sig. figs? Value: -0.948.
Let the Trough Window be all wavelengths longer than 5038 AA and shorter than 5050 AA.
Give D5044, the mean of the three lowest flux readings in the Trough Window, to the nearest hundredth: 0.79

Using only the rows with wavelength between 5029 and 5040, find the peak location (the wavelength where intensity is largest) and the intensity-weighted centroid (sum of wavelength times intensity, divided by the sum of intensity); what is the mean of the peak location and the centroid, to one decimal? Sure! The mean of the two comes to 5033.1 AA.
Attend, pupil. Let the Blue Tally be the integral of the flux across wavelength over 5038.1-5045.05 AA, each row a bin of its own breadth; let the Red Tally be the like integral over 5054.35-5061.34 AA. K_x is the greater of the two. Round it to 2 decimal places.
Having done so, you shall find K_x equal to 6.46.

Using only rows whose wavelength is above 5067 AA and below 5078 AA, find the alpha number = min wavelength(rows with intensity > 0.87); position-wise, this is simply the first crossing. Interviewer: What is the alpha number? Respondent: 5068.92 AA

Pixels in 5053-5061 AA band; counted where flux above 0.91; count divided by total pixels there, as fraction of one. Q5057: 0.43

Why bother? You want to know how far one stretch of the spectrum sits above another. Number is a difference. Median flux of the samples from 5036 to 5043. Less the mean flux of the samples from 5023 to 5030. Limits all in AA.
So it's 0.12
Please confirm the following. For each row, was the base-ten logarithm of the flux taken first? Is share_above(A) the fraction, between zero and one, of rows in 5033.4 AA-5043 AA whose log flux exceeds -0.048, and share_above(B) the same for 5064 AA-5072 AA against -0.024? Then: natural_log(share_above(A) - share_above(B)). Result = -1.54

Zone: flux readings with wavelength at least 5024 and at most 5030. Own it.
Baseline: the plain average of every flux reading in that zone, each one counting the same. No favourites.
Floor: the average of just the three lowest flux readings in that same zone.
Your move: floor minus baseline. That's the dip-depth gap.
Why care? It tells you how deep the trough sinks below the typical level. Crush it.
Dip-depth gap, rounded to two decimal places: -0.09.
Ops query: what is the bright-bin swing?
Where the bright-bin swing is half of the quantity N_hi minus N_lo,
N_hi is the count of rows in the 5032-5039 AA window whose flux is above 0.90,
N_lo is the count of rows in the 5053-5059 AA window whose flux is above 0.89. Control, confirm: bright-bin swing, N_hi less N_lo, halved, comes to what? 1.0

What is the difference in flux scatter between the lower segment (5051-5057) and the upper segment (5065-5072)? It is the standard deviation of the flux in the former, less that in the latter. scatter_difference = 0.03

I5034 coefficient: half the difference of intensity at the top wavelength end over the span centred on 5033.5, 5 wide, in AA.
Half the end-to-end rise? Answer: -0.20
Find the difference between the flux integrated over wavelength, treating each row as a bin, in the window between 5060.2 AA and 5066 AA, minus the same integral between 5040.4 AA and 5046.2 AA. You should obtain 0.6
